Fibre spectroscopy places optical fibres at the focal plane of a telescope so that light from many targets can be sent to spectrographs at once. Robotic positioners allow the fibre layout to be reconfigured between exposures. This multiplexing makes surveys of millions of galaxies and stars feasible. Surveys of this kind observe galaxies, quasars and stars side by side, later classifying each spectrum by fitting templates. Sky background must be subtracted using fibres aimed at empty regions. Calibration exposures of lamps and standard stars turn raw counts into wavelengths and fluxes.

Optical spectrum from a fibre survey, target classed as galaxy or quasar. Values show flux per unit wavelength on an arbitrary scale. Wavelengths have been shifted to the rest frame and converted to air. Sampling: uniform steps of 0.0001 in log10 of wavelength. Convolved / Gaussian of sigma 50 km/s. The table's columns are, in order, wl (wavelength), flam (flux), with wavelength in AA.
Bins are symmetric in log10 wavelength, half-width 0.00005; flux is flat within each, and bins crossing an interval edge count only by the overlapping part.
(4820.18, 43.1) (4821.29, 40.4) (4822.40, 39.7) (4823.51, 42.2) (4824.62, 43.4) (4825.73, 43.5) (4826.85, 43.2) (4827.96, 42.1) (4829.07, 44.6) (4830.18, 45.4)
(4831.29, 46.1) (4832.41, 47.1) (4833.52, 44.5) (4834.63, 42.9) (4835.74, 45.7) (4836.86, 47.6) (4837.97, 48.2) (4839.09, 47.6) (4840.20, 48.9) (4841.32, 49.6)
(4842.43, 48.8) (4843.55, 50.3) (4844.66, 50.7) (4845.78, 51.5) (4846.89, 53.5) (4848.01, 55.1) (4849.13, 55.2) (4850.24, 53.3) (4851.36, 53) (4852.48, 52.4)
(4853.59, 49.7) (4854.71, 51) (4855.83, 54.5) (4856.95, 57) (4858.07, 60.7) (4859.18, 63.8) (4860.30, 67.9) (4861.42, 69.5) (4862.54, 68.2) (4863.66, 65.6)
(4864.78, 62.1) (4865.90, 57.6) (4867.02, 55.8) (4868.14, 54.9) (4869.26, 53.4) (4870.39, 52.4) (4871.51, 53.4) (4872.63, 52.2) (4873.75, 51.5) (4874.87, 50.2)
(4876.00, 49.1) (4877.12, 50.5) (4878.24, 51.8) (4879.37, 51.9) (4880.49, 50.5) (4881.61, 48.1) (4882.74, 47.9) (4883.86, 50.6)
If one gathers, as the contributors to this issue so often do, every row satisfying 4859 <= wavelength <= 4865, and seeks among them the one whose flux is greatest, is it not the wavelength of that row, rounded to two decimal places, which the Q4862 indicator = 4861.42 AA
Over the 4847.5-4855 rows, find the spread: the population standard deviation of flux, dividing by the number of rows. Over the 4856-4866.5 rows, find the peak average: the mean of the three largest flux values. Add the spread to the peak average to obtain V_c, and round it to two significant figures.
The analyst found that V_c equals 70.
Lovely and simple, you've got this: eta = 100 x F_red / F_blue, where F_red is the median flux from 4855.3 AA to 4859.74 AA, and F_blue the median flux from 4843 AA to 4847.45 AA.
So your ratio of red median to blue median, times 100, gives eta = 115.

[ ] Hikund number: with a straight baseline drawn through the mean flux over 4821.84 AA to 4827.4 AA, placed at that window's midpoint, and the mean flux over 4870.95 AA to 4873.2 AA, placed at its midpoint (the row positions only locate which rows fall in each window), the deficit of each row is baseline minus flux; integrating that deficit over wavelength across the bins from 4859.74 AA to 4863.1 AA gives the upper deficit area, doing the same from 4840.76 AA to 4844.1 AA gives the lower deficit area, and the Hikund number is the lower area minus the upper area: 50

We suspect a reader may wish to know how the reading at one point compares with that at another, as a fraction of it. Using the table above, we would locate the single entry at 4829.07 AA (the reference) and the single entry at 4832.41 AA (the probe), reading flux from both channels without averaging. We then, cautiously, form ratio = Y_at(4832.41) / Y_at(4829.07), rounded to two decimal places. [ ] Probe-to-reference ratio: 1.06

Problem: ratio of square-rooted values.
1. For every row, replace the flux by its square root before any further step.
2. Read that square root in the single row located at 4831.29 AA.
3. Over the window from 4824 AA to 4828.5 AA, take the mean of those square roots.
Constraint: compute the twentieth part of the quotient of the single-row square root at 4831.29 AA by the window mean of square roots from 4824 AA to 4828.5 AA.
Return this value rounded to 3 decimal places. 0.052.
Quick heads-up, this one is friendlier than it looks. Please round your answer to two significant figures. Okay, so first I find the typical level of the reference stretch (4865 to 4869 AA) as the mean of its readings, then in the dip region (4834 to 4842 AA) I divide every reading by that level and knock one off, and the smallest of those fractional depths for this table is -0.24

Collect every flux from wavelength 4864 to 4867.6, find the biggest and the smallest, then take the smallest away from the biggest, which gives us 6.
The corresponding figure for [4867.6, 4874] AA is 3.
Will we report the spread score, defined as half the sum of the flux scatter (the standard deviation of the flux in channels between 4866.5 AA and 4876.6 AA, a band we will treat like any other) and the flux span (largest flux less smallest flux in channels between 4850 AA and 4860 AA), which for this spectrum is 8.1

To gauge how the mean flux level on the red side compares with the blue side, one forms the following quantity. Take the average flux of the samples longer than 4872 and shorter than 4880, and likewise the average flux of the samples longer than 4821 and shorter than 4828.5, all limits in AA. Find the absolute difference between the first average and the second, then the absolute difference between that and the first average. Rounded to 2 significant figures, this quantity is 42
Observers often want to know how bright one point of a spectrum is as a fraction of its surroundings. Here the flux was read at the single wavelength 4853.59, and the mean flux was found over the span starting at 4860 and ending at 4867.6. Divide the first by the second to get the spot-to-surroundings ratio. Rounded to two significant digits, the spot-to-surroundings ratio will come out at 0.78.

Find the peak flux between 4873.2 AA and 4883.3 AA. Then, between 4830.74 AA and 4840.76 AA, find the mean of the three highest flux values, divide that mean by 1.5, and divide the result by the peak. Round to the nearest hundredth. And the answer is 0.62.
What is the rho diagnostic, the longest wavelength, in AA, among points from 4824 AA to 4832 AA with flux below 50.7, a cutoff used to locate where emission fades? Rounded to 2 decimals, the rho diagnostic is 4831.29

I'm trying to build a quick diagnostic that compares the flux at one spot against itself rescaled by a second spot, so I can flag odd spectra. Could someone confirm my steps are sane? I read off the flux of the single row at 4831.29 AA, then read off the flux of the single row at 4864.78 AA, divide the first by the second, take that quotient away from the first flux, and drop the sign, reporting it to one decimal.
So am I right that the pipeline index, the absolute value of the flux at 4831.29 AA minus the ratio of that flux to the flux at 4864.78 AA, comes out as 45.4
